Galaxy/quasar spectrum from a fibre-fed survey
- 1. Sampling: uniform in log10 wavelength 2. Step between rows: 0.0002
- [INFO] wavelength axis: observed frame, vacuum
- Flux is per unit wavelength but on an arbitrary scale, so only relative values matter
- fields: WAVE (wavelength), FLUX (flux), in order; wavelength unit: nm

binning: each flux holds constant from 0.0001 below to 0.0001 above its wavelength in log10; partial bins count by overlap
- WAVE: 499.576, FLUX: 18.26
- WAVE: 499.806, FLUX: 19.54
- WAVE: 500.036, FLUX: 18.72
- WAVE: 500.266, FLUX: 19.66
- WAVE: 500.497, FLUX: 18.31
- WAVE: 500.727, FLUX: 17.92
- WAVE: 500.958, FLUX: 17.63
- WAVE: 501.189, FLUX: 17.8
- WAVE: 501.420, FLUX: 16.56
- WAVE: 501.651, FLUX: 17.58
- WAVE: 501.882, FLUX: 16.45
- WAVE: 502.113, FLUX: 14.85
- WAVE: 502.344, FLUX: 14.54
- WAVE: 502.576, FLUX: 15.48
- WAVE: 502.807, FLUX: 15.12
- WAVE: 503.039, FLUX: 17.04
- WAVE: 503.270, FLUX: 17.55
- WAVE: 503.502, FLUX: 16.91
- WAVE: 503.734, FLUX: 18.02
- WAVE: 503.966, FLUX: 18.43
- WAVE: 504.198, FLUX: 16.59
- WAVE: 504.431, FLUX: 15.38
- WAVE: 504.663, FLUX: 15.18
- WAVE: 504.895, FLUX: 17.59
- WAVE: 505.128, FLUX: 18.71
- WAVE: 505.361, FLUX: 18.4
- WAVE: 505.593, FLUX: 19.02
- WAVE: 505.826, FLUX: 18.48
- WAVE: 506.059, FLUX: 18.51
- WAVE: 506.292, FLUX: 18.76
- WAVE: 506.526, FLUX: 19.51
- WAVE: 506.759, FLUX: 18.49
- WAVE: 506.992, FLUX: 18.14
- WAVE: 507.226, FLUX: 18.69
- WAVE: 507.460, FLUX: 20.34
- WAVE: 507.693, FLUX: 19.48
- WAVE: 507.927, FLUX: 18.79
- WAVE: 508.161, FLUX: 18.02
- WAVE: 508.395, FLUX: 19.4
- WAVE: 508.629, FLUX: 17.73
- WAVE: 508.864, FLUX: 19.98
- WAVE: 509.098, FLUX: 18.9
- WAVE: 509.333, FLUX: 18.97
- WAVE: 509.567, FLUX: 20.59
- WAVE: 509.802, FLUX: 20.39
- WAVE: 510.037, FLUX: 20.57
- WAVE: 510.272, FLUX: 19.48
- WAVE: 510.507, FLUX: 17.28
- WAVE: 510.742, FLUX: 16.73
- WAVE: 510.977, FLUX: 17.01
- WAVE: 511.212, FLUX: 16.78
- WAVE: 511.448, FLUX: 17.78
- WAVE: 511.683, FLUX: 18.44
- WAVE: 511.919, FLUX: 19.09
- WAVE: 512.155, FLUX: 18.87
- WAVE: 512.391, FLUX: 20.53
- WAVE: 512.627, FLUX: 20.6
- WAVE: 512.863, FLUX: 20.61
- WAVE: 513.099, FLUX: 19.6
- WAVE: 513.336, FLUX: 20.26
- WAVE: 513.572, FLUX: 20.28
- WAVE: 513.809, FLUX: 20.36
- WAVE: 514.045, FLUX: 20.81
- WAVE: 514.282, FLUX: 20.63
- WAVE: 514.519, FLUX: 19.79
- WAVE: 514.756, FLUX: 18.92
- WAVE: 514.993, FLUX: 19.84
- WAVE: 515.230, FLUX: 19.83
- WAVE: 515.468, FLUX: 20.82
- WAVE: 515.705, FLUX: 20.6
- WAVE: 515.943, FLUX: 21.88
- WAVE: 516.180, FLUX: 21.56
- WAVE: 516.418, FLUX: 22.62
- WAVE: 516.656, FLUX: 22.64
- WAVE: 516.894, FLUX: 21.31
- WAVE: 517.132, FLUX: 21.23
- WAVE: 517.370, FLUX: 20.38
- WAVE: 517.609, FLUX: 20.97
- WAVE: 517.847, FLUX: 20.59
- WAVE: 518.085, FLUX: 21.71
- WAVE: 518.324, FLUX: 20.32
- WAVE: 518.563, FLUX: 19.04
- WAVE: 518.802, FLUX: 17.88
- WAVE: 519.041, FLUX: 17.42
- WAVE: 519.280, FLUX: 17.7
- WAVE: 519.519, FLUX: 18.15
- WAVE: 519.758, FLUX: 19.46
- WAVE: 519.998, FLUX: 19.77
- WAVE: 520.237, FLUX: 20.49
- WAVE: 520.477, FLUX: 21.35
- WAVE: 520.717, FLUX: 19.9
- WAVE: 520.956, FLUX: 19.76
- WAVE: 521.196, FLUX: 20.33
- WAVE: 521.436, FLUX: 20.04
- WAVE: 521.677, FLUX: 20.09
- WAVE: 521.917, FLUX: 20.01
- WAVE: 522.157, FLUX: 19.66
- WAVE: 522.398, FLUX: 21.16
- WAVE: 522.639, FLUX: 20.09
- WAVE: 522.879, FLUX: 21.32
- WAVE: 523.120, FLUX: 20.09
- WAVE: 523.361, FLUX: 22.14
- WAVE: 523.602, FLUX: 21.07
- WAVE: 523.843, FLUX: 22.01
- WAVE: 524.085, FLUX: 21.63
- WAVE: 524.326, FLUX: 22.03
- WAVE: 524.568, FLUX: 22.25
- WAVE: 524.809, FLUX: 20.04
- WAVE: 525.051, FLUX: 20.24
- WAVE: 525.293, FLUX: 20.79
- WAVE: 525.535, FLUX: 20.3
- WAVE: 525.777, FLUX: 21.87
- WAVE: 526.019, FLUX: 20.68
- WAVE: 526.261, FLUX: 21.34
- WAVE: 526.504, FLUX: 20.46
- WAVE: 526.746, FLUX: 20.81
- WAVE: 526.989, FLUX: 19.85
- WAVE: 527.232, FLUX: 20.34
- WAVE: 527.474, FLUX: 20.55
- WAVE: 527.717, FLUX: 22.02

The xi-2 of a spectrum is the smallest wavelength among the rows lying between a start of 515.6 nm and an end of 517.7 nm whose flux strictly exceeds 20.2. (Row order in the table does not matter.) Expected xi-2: 515.705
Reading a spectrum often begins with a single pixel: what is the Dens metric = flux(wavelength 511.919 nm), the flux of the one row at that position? 19.09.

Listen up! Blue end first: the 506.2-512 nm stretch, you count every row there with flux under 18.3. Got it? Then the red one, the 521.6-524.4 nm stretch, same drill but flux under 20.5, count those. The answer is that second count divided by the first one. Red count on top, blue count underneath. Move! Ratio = 1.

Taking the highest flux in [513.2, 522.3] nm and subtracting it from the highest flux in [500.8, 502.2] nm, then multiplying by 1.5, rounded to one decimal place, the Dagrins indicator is -7.3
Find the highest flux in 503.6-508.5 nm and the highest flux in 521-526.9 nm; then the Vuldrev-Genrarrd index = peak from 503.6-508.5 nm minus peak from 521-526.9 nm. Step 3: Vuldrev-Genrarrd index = -1.9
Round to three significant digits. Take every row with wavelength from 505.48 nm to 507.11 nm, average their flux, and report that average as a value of 18.7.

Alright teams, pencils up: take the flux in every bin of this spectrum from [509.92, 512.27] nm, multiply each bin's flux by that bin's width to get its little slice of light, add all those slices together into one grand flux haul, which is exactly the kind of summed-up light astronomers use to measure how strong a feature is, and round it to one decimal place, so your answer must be 42.8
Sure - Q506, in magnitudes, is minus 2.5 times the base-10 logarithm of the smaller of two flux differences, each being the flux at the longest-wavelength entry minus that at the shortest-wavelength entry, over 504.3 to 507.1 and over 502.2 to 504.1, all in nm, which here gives -1.1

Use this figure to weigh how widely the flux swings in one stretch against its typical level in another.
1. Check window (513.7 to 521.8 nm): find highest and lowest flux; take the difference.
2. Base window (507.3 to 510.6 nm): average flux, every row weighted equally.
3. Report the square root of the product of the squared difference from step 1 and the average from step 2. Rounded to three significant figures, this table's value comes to 22.9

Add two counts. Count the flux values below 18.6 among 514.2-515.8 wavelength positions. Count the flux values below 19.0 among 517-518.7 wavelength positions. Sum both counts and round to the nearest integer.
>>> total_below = 0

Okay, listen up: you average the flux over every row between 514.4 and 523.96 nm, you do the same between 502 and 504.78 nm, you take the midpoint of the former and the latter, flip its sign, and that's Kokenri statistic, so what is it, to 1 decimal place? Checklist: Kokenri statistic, -18.3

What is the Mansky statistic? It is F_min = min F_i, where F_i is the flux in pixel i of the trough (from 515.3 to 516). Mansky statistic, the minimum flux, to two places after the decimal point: 20.60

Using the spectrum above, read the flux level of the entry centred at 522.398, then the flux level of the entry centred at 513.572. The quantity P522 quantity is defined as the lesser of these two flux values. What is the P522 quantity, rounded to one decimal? 20.3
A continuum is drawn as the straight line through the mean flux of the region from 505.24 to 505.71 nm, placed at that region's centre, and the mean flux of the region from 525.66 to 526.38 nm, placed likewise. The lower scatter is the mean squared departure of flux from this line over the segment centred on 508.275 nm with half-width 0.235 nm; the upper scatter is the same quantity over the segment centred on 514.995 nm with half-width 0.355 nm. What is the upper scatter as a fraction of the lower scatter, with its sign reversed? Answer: -0.54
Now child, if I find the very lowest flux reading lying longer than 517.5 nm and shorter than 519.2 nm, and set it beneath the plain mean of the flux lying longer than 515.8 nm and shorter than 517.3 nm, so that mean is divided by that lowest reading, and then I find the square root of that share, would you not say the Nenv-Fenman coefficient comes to 1.12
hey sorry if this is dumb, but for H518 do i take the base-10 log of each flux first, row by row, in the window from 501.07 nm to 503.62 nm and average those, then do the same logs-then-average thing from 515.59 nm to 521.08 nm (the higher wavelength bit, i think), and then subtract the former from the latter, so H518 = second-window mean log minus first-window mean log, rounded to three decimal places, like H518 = 0.094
